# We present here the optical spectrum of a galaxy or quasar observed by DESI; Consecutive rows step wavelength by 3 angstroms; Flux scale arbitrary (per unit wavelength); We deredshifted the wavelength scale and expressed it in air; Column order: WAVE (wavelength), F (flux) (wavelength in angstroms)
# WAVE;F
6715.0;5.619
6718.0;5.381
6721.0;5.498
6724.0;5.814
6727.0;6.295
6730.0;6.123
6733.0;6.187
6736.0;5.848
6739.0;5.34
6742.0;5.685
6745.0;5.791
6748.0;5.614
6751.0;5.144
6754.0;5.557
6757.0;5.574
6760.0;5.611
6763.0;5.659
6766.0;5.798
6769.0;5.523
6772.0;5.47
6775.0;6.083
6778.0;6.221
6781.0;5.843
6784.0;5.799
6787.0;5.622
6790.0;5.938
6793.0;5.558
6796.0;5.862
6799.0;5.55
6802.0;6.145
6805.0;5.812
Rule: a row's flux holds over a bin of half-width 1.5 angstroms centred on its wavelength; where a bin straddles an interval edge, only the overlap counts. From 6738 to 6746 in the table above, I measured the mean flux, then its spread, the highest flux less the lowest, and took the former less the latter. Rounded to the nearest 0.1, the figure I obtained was 5.2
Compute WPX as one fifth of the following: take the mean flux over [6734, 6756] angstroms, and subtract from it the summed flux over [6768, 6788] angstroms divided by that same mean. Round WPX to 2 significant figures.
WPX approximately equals -0.34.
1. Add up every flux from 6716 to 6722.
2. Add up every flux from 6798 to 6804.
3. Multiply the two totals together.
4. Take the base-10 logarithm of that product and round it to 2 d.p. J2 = 2.10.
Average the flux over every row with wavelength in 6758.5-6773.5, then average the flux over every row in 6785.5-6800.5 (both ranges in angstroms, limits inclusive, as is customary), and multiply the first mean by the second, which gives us 32.0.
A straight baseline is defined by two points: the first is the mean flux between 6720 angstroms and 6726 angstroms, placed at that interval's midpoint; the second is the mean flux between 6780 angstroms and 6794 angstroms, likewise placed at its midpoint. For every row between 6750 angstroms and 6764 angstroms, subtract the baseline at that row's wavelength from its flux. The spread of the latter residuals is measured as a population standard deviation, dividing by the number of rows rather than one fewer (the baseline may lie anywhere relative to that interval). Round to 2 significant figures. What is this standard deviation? 0.18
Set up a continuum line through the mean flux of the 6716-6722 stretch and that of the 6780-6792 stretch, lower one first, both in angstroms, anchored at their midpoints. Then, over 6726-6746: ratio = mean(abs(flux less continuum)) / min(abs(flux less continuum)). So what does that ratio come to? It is 3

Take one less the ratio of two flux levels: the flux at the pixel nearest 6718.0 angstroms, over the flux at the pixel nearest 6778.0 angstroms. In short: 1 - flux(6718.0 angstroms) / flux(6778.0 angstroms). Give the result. 0.14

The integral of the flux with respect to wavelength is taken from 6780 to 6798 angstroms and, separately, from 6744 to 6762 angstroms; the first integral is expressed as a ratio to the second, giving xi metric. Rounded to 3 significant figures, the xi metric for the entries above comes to 1.04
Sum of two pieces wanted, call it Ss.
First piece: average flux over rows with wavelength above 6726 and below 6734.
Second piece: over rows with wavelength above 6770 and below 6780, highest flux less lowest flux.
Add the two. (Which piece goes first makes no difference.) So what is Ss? 6.95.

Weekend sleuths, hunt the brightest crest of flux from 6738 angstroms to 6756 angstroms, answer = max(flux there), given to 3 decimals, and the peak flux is 5.791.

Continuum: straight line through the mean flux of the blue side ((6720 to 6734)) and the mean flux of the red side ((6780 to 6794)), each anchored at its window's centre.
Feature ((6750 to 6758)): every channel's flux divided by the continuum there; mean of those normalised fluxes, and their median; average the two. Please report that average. 0.93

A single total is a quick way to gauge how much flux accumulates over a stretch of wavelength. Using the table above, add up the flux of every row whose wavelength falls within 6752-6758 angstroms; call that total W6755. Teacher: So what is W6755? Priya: 11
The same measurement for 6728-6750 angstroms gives 41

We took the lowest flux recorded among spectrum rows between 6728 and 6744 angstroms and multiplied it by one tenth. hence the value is 0.534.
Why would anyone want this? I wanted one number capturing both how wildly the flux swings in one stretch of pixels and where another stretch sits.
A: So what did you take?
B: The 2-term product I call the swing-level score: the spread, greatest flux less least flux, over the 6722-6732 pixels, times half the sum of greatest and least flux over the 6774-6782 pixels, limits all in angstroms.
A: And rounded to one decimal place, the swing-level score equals 2.9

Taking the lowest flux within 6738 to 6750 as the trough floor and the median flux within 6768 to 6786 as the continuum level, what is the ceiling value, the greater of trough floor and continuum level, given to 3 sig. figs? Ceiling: 5.82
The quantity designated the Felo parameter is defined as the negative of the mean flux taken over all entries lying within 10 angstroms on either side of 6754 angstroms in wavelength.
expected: -5.56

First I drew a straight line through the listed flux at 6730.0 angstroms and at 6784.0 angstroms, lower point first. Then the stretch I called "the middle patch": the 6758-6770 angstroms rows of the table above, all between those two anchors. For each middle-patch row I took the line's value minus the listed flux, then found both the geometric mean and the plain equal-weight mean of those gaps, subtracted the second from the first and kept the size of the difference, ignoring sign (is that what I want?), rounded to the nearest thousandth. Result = 0.025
